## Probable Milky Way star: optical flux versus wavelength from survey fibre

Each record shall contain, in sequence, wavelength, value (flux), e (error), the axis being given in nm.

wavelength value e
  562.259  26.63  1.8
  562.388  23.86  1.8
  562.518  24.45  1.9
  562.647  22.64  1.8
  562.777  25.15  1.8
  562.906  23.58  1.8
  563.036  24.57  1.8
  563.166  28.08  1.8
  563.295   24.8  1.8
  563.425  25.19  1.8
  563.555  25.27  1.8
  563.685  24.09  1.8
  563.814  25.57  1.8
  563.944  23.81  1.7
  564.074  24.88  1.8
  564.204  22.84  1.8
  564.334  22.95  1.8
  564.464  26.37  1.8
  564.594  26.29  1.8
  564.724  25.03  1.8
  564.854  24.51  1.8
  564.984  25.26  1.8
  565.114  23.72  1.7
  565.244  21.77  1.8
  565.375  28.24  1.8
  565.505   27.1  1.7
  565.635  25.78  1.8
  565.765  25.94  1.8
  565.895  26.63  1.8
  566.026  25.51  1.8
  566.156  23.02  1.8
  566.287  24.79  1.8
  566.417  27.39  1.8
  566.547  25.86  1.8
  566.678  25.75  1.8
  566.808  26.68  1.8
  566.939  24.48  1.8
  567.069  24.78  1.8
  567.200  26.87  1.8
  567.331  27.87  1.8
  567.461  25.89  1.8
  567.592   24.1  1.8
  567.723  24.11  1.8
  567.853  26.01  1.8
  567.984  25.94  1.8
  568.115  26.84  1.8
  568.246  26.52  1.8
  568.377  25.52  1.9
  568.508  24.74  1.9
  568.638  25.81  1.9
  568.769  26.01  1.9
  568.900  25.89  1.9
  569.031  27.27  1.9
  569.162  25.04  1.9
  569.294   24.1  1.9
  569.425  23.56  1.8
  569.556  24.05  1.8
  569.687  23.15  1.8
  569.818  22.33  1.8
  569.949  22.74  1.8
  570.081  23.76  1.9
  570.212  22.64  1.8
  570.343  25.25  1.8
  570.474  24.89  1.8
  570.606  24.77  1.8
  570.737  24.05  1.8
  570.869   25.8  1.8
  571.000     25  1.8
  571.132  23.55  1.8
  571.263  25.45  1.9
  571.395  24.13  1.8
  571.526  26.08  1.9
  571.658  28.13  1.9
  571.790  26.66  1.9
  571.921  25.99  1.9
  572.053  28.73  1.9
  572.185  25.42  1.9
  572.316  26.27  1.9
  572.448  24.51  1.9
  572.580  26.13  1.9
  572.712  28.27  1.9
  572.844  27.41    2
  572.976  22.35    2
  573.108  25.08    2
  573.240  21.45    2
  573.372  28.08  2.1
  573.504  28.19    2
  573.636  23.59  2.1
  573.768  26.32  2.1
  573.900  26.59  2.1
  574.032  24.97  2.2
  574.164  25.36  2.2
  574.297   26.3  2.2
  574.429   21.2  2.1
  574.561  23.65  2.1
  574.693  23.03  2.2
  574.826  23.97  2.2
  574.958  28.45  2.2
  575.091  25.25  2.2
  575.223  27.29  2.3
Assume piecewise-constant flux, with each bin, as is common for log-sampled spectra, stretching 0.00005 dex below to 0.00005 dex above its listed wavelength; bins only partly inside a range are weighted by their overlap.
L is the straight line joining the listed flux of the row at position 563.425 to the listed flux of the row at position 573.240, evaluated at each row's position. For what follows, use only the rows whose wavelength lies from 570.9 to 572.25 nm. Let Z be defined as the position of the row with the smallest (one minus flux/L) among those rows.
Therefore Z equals 572.053 nm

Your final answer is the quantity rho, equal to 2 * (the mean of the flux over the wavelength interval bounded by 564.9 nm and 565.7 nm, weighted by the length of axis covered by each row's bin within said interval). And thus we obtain 50.6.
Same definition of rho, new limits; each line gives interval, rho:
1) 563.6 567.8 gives 50.5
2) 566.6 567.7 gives 51.4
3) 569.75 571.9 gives 49.5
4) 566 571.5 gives 50.1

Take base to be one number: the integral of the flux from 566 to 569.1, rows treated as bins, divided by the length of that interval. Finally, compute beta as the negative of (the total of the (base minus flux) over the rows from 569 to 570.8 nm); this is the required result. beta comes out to -23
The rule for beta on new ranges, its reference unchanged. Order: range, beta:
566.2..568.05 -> 0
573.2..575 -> -9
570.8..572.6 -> 1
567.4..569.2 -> -1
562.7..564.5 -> -13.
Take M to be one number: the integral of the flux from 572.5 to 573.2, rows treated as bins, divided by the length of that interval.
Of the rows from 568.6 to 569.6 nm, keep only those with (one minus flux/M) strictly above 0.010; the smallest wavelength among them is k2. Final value 569.162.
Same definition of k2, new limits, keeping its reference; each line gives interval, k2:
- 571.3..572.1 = 571.395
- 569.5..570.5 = 569.556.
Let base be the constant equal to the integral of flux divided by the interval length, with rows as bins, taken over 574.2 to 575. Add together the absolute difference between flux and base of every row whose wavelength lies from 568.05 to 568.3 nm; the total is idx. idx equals 4.7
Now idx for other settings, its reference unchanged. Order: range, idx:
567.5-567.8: 0.5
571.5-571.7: 5.5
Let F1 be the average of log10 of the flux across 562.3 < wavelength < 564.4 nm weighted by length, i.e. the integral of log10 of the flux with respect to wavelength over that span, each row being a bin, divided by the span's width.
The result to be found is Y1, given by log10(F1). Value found 0.143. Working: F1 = 1.389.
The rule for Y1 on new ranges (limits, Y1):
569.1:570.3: 0.137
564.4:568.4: 0.149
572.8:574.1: 0.147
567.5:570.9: 0.144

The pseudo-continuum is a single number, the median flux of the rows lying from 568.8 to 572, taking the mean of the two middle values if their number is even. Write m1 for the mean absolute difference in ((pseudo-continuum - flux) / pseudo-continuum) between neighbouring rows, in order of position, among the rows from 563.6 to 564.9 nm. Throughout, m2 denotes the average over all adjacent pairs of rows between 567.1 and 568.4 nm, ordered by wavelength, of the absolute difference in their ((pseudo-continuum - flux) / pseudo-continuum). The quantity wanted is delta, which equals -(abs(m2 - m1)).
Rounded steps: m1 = 0.053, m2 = 0.040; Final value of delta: -0.012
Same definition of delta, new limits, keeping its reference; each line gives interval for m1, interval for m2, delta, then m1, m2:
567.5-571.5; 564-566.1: -0.023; 0.038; 0.061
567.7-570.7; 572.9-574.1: -0.077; 0.035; 0.112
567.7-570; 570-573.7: -0.048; 0.033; 0.081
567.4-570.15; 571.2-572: -0.026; 0.034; 0.060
